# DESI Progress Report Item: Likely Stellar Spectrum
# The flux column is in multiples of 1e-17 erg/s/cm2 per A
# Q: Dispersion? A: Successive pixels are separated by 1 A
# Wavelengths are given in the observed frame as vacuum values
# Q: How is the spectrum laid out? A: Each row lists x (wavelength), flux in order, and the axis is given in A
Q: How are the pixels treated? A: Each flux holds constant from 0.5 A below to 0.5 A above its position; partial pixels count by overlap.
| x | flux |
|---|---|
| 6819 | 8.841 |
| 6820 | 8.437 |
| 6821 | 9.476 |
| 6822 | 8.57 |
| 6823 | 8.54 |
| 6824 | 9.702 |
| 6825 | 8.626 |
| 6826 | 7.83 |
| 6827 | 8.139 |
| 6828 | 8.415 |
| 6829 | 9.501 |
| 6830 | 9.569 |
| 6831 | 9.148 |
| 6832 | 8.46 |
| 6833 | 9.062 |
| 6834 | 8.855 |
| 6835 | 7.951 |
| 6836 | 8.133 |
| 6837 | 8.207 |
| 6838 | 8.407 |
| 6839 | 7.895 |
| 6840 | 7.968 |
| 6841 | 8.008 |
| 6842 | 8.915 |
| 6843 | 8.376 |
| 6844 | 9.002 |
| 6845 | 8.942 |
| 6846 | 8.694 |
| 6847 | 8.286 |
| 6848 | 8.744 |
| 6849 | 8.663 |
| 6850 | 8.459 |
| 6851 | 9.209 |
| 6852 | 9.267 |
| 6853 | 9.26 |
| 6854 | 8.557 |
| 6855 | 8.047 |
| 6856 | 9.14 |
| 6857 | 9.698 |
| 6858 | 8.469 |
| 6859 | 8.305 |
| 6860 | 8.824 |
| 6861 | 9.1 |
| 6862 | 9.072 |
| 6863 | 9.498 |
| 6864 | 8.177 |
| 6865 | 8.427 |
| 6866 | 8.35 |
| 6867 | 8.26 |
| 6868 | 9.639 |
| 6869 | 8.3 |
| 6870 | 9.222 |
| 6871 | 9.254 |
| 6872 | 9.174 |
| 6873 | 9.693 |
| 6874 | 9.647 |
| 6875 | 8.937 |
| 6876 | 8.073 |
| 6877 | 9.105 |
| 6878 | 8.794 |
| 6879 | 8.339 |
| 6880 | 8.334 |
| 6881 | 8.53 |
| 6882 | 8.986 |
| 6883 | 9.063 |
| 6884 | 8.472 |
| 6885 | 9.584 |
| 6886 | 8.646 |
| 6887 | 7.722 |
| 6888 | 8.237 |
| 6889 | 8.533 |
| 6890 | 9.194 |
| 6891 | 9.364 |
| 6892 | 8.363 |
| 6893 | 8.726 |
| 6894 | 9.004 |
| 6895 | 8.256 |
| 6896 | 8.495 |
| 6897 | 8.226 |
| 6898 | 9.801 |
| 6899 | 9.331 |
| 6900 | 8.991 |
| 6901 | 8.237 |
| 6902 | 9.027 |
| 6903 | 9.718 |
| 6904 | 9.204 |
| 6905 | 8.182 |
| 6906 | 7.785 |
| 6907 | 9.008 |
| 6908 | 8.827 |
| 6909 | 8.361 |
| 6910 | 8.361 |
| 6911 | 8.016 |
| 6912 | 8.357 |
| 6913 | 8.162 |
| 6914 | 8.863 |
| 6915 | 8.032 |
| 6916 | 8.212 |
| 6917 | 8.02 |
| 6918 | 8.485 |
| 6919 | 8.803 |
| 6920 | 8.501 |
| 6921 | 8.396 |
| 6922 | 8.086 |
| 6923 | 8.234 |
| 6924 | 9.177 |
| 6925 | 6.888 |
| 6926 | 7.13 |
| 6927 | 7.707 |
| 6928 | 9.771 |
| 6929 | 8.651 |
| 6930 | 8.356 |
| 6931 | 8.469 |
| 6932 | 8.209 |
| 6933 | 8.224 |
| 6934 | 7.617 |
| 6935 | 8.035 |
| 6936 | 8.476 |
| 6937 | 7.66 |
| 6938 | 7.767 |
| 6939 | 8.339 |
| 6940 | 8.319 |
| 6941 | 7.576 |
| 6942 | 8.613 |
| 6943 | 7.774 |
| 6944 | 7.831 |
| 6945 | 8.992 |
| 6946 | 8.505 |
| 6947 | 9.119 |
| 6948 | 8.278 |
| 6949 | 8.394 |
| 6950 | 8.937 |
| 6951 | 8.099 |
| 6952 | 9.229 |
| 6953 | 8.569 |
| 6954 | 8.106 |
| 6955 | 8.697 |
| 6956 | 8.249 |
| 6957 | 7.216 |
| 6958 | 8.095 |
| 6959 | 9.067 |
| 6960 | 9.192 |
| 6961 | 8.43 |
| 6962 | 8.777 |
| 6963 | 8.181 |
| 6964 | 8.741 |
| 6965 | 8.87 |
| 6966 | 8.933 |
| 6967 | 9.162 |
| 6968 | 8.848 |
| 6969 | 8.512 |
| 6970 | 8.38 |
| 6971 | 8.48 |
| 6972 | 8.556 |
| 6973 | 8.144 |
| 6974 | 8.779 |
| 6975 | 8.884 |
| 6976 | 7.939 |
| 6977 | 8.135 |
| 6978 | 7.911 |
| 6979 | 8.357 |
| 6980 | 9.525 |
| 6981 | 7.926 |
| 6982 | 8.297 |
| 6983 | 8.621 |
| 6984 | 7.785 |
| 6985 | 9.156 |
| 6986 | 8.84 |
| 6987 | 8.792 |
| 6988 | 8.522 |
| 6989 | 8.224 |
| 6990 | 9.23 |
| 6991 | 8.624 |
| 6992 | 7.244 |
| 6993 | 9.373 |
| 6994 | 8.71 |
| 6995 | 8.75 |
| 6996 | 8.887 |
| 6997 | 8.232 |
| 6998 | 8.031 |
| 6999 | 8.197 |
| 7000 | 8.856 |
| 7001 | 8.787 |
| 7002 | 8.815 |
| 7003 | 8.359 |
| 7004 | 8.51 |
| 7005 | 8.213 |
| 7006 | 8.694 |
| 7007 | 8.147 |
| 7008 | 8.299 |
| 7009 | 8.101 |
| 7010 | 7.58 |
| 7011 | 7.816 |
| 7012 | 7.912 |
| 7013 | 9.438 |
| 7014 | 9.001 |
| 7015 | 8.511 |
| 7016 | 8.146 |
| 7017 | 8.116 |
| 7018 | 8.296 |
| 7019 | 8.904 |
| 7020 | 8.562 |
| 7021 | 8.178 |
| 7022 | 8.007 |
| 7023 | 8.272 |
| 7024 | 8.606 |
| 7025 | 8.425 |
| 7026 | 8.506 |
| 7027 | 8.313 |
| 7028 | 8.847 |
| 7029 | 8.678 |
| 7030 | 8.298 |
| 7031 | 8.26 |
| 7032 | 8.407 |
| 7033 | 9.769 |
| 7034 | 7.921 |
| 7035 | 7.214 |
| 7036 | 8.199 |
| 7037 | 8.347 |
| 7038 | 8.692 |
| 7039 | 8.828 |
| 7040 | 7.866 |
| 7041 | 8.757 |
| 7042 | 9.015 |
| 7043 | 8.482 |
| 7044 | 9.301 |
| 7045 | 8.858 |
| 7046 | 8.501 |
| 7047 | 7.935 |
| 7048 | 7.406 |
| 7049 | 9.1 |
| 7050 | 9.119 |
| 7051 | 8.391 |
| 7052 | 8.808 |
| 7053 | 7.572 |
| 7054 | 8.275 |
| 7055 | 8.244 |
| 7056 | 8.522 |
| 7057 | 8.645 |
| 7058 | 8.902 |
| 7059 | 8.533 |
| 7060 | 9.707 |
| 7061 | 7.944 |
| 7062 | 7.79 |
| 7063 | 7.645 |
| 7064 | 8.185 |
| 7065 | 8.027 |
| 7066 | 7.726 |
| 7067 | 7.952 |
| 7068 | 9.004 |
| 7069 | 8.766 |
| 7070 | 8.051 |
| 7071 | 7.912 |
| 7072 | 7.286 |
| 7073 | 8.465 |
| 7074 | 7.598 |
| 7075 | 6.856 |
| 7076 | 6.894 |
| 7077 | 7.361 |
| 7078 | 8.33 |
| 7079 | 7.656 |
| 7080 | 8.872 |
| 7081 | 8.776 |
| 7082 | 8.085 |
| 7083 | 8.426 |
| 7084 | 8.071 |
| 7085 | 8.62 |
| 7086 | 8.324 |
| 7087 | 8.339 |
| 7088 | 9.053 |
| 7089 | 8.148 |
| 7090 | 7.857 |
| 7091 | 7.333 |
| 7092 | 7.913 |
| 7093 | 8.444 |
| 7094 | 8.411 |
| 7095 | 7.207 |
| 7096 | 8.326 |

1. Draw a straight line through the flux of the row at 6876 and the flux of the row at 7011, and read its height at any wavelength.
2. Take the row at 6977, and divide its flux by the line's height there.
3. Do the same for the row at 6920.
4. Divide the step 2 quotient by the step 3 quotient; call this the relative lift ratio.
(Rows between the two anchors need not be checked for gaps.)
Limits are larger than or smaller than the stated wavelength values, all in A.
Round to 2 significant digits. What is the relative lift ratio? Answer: 0.97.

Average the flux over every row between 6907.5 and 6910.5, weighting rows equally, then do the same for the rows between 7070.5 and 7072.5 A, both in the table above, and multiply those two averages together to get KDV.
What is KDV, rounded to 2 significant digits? 65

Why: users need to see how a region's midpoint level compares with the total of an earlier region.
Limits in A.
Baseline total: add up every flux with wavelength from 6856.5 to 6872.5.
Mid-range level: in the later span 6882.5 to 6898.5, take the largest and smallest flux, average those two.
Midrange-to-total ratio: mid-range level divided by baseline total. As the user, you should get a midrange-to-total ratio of 0.0618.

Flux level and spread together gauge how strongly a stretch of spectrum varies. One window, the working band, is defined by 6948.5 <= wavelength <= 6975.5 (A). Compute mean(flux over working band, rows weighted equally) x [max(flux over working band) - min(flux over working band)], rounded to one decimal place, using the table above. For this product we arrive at 17.3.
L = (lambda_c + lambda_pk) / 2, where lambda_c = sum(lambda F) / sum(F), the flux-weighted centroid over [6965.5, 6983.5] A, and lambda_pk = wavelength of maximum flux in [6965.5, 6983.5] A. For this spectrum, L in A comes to 6977.2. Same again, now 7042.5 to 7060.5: 7055.8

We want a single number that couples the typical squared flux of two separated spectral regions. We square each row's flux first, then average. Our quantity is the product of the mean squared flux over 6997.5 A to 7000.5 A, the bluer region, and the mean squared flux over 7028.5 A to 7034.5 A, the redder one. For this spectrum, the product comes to 5151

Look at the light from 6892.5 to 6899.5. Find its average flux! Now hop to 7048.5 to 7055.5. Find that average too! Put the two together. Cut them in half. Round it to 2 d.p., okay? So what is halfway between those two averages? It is 8.67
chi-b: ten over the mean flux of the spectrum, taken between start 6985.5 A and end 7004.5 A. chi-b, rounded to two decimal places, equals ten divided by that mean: 1.17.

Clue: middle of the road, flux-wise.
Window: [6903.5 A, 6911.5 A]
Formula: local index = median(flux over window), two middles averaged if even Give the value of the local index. 8.36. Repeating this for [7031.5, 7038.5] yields 8.35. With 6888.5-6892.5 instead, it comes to 8.86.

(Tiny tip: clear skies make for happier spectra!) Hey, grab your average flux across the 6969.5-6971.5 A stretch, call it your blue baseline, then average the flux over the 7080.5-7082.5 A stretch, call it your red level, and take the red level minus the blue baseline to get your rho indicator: 0.00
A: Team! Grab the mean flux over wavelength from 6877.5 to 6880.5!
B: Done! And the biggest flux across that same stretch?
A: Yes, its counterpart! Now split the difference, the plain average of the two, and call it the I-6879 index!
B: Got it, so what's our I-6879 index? 8.6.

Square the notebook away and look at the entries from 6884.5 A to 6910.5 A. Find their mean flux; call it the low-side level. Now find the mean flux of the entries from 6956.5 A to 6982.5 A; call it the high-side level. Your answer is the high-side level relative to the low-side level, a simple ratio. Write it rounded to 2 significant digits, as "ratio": 0.97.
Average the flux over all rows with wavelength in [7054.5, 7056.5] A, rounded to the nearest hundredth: 8.38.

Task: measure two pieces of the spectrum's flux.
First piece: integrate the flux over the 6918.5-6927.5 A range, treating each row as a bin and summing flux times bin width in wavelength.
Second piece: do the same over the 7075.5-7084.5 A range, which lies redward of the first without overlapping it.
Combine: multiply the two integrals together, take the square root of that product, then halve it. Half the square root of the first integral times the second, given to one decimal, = 36.3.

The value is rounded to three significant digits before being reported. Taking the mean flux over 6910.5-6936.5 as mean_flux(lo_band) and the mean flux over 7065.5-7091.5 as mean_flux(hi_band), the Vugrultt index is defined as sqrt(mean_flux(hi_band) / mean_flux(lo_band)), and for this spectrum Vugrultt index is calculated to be 0.988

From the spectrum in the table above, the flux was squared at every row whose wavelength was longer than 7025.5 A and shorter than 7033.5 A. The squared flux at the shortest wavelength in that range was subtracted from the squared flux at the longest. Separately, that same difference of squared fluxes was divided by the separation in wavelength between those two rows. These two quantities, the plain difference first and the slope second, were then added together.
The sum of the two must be 26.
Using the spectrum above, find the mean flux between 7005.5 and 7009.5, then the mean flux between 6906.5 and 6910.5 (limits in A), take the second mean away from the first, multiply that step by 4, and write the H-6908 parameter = -1.3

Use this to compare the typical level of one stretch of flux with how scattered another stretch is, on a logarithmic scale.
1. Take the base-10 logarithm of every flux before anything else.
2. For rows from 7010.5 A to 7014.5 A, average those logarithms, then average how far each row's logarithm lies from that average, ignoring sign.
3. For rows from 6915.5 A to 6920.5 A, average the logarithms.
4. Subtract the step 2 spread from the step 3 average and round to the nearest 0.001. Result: 0.890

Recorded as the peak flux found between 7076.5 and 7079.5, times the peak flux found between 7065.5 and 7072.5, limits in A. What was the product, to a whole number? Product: 75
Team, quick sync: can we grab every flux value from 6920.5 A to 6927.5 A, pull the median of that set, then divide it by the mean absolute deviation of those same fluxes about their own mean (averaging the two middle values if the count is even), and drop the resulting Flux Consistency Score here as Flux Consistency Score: 13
